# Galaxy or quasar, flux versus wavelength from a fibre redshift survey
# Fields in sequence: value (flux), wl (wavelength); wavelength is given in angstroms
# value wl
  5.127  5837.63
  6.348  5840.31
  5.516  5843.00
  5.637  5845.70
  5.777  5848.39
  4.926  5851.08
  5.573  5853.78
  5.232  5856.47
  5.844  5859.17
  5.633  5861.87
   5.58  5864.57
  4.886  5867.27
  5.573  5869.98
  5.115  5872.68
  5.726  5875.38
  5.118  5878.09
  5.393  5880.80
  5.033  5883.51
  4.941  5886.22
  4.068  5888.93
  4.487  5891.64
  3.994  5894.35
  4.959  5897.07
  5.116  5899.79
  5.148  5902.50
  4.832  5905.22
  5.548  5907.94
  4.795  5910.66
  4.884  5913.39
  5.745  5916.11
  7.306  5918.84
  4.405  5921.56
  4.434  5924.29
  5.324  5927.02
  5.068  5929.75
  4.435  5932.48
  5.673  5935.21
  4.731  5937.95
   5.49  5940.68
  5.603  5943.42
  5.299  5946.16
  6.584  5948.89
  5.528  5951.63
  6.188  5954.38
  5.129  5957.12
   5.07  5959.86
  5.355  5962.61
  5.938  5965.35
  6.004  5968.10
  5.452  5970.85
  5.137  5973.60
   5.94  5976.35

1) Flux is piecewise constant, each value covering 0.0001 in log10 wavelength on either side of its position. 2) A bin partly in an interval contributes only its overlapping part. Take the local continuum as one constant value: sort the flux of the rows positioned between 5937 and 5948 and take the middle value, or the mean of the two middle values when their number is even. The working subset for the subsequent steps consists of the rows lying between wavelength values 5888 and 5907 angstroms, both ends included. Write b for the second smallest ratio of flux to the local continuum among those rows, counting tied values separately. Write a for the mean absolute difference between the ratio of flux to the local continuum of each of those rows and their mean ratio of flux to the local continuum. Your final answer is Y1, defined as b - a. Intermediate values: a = 0.075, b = 0.754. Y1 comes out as 0.68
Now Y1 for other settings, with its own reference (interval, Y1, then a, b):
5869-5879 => 0.90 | 0.049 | 0.949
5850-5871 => 0.86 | 0.054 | 0.913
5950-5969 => 0.88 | 0.070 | 0.951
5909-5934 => 0.70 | 0.120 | 0.822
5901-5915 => 0.85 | 0.045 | 0.896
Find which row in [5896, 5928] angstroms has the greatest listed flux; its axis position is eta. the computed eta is 5918.84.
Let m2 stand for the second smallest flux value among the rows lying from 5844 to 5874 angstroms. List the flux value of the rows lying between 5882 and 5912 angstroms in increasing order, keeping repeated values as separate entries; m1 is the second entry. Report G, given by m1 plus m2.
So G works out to 9.0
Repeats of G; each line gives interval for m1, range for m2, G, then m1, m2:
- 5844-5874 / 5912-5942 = 9.4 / 4.926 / 4.434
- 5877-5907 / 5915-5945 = 8.5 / 4.068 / 4.434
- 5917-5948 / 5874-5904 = 8.5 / 4.434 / 4.068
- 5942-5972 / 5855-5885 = 10.2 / 5.129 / 5.033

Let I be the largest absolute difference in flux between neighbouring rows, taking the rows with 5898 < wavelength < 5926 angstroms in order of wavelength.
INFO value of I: 2.9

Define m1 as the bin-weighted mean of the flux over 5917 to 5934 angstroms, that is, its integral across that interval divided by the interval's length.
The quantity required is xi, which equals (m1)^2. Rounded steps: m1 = 5.2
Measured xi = 26.9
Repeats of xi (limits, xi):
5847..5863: 30.2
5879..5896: 21.8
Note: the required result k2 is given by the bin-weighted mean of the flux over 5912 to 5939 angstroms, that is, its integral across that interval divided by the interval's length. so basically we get 5.2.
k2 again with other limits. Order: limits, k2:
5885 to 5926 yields 5.0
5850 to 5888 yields 5.3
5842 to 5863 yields 5.5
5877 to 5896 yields 4.7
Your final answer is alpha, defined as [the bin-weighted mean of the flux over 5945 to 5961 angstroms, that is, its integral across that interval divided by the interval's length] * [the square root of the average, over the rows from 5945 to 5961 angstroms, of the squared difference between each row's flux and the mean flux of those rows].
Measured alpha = 3.2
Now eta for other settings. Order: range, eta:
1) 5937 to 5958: 5948.89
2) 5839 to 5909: 5840.31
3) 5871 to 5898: 5875.38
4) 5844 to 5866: 5859.17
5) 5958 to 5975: 5968.10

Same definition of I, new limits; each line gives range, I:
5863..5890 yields 0.9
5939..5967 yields 1.3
